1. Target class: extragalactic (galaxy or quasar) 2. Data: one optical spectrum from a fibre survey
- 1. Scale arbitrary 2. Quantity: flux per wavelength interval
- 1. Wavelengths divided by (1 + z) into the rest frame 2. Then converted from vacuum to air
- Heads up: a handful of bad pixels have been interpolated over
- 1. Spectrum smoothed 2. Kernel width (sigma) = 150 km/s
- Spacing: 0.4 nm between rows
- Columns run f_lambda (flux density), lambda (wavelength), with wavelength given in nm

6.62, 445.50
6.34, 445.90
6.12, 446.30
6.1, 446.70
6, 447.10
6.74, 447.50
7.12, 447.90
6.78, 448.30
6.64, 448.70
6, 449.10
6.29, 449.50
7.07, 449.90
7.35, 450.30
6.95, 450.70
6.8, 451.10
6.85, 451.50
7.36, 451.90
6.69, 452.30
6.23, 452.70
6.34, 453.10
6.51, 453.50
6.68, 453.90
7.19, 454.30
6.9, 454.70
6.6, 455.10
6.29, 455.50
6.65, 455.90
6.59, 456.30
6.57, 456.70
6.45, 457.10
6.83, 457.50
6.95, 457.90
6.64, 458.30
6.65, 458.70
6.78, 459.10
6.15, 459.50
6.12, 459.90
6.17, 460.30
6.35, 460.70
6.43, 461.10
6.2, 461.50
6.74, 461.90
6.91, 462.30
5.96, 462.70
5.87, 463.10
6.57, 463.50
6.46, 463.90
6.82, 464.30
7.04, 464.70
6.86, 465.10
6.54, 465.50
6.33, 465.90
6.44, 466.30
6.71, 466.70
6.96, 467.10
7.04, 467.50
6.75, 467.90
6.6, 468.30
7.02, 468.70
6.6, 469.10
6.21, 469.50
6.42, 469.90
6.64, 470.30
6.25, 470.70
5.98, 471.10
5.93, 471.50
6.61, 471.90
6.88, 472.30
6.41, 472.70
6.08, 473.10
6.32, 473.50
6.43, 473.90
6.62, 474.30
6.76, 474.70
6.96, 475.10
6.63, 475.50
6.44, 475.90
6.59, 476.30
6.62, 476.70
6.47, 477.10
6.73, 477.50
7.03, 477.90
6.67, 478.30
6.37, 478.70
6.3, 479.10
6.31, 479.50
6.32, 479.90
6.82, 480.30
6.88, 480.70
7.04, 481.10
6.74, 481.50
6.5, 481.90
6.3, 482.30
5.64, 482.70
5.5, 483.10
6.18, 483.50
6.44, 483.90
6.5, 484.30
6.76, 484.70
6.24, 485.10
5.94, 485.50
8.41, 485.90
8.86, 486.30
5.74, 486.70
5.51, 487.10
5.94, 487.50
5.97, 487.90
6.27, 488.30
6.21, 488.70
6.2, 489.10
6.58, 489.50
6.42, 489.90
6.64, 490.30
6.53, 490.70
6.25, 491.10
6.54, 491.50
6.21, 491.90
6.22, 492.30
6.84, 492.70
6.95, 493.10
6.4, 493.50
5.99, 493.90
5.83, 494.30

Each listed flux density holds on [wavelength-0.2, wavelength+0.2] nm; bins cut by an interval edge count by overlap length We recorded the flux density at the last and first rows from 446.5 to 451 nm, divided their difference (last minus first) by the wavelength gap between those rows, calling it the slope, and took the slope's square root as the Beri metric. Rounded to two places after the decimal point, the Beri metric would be 0.46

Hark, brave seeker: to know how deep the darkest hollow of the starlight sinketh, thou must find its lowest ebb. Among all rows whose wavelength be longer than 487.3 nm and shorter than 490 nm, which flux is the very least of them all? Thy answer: 5.94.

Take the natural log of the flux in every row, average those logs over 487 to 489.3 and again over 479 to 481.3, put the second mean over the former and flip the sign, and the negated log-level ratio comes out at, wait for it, -1.05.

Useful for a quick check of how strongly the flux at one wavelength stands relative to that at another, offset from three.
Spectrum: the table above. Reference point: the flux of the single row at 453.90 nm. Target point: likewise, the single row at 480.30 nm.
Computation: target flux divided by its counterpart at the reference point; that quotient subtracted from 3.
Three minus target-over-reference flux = 1.98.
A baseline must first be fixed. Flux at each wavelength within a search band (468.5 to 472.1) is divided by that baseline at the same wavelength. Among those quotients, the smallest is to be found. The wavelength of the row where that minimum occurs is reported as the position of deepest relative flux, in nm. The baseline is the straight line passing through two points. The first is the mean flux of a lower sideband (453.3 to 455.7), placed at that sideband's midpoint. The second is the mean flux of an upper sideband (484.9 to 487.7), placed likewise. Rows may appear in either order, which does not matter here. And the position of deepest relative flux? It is 471.50 nm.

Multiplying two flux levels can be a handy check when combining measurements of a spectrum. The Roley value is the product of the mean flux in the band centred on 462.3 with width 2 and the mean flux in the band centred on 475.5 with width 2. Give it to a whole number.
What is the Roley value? 42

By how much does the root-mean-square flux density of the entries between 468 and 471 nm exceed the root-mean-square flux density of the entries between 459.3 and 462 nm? 0.23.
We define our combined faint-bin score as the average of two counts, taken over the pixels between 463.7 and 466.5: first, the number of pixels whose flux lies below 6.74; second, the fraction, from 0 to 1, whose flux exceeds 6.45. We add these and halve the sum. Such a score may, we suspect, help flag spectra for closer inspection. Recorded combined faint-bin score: 2.4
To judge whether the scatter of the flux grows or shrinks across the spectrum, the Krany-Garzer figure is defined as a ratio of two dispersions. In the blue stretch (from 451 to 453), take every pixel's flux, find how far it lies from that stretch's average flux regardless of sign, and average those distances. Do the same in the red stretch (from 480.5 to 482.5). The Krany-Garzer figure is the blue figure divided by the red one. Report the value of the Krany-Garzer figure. 1.1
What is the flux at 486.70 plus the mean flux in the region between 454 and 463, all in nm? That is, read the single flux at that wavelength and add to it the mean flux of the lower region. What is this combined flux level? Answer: 12.3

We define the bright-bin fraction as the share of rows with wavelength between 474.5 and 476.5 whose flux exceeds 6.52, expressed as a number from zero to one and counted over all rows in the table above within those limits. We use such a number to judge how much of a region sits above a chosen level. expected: 0.80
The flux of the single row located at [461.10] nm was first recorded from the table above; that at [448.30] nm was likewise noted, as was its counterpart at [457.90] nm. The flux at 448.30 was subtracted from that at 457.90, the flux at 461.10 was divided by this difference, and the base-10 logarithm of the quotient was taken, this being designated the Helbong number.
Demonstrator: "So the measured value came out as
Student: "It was 1.6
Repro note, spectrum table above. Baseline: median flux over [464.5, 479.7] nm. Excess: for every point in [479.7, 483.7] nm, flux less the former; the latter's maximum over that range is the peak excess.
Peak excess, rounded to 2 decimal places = 0.44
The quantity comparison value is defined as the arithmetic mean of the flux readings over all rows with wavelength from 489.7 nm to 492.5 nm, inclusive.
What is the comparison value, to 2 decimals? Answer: 6.40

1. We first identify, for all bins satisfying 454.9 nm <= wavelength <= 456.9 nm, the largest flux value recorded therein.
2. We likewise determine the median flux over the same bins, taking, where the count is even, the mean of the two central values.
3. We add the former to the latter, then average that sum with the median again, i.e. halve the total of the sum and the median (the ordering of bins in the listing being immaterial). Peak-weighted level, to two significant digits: 9.9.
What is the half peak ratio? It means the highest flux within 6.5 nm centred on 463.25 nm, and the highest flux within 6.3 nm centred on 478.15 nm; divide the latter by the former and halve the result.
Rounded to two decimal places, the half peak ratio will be 0.50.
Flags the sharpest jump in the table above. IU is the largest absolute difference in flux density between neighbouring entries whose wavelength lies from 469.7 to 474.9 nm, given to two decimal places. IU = 0.68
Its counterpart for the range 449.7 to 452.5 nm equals 0.67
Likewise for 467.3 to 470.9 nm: 0.42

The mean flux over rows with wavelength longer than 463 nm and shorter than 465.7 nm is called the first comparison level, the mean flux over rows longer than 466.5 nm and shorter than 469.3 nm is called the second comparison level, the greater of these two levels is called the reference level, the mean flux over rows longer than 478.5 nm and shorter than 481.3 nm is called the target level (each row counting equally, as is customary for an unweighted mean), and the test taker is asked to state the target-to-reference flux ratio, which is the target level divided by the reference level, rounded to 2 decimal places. 0.97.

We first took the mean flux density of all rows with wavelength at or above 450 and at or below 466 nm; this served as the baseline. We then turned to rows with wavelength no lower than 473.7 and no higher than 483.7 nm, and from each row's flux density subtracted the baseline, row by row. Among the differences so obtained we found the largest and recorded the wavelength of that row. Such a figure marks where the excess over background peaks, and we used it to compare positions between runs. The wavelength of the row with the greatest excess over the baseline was 481.10 nm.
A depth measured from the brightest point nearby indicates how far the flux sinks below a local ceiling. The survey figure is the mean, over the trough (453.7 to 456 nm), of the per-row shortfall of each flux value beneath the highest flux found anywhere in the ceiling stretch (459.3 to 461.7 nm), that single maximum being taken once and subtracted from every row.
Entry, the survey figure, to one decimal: -0.3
